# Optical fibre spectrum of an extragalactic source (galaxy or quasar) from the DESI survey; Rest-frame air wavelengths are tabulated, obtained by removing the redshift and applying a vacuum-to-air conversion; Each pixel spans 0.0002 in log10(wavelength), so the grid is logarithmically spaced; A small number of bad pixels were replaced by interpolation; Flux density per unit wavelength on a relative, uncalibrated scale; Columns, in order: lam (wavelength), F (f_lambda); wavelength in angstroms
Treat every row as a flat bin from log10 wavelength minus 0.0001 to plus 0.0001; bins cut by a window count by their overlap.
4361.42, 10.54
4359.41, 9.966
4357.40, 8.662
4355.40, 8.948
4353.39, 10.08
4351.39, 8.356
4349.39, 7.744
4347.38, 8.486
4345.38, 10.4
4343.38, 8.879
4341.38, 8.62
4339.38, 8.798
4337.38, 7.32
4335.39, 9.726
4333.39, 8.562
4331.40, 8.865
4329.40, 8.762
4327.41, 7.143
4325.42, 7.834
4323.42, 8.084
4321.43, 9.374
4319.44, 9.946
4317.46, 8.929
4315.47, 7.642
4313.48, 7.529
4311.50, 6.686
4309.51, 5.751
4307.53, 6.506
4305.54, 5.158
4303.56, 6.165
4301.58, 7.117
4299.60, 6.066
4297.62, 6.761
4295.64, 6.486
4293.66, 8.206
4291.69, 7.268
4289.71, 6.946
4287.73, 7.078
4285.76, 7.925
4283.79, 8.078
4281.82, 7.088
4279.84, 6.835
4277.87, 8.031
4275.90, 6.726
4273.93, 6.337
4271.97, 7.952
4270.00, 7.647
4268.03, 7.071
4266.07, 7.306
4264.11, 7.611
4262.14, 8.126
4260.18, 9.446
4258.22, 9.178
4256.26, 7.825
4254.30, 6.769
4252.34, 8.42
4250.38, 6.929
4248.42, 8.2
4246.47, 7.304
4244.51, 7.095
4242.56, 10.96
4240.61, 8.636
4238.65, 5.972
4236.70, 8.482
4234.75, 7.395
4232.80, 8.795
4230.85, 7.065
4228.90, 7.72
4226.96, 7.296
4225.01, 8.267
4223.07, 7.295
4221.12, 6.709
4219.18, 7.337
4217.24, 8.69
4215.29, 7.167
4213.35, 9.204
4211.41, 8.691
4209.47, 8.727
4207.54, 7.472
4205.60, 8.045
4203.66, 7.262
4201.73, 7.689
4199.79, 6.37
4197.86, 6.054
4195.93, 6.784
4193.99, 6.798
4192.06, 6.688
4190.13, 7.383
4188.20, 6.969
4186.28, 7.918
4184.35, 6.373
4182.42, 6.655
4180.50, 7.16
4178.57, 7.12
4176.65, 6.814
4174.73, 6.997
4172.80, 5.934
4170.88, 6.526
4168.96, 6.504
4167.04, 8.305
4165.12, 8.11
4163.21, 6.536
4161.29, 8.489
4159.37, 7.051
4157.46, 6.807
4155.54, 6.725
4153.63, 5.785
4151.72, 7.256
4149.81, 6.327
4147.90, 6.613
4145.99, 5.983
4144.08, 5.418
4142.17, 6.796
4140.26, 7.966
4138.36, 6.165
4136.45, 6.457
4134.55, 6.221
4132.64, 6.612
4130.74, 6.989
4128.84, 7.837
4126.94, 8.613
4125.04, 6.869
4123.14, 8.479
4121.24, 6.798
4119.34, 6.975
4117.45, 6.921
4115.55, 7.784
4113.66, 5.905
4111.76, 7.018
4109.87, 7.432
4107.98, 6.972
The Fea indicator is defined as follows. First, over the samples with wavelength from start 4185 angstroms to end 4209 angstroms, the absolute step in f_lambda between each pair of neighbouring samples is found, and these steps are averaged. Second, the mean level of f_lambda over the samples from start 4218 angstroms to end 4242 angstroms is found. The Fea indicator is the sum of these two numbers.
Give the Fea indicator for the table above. 8.2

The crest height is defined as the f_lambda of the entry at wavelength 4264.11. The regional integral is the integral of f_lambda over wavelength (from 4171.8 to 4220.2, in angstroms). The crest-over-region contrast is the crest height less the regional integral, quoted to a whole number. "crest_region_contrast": -345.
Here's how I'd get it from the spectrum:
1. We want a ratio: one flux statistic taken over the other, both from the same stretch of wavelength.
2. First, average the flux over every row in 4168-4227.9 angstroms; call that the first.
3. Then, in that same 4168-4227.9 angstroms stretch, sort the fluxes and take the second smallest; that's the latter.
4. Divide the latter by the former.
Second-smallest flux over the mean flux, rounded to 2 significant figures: 0.83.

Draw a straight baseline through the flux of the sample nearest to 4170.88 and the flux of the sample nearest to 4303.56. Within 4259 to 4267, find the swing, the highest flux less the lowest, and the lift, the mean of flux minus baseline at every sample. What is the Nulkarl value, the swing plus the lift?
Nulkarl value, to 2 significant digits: 4.0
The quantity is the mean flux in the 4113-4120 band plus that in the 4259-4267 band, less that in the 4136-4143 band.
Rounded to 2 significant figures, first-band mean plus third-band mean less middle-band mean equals 8.2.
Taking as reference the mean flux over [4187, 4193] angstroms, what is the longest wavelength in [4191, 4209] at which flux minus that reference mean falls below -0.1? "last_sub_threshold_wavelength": 4199.79 angstroms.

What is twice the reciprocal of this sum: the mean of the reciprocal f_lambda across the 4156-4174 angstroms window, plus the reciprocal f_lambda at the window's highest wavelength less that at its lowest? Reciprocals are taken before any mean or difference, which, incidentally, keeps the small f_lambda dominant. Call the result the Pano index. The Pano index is 12.2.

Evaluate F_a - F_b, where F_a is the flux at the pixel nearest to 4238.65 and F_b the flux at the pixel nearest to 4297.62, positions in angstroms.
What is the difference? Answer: -0.79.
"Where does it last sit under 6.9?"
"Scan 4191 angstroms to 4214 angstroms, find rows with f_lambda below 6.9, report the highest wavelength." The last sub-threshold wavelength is 4199.79 angstroms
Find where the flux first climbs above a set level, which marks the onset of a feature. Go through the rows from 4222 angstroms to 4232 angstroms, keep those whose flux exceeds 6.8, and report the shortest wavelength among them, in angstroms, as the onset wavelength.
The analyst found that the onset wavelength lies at 4223.07 angstroms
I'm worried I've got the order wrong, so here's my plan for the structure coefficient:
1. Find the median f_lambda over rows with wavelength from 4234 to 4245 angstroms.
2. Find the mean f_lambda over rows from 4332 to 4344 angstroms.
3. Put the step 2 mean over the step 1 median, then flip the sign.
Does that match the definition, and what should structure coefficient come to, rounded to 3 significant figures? -1.09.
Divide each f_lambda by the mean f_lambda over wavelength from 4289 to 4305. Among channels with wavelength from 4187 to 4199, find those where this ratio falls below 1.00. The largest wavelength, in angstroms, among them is 4197.86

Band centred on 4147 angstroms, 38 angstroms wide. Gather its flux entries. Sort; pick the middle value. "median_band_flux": 6.7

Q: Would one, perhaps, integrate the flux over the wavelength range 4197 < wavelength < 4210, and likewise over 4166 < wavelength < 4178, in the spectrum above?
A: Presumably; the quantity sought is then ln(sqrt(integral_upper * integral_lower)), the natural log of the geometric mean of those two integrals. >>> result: 4.5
